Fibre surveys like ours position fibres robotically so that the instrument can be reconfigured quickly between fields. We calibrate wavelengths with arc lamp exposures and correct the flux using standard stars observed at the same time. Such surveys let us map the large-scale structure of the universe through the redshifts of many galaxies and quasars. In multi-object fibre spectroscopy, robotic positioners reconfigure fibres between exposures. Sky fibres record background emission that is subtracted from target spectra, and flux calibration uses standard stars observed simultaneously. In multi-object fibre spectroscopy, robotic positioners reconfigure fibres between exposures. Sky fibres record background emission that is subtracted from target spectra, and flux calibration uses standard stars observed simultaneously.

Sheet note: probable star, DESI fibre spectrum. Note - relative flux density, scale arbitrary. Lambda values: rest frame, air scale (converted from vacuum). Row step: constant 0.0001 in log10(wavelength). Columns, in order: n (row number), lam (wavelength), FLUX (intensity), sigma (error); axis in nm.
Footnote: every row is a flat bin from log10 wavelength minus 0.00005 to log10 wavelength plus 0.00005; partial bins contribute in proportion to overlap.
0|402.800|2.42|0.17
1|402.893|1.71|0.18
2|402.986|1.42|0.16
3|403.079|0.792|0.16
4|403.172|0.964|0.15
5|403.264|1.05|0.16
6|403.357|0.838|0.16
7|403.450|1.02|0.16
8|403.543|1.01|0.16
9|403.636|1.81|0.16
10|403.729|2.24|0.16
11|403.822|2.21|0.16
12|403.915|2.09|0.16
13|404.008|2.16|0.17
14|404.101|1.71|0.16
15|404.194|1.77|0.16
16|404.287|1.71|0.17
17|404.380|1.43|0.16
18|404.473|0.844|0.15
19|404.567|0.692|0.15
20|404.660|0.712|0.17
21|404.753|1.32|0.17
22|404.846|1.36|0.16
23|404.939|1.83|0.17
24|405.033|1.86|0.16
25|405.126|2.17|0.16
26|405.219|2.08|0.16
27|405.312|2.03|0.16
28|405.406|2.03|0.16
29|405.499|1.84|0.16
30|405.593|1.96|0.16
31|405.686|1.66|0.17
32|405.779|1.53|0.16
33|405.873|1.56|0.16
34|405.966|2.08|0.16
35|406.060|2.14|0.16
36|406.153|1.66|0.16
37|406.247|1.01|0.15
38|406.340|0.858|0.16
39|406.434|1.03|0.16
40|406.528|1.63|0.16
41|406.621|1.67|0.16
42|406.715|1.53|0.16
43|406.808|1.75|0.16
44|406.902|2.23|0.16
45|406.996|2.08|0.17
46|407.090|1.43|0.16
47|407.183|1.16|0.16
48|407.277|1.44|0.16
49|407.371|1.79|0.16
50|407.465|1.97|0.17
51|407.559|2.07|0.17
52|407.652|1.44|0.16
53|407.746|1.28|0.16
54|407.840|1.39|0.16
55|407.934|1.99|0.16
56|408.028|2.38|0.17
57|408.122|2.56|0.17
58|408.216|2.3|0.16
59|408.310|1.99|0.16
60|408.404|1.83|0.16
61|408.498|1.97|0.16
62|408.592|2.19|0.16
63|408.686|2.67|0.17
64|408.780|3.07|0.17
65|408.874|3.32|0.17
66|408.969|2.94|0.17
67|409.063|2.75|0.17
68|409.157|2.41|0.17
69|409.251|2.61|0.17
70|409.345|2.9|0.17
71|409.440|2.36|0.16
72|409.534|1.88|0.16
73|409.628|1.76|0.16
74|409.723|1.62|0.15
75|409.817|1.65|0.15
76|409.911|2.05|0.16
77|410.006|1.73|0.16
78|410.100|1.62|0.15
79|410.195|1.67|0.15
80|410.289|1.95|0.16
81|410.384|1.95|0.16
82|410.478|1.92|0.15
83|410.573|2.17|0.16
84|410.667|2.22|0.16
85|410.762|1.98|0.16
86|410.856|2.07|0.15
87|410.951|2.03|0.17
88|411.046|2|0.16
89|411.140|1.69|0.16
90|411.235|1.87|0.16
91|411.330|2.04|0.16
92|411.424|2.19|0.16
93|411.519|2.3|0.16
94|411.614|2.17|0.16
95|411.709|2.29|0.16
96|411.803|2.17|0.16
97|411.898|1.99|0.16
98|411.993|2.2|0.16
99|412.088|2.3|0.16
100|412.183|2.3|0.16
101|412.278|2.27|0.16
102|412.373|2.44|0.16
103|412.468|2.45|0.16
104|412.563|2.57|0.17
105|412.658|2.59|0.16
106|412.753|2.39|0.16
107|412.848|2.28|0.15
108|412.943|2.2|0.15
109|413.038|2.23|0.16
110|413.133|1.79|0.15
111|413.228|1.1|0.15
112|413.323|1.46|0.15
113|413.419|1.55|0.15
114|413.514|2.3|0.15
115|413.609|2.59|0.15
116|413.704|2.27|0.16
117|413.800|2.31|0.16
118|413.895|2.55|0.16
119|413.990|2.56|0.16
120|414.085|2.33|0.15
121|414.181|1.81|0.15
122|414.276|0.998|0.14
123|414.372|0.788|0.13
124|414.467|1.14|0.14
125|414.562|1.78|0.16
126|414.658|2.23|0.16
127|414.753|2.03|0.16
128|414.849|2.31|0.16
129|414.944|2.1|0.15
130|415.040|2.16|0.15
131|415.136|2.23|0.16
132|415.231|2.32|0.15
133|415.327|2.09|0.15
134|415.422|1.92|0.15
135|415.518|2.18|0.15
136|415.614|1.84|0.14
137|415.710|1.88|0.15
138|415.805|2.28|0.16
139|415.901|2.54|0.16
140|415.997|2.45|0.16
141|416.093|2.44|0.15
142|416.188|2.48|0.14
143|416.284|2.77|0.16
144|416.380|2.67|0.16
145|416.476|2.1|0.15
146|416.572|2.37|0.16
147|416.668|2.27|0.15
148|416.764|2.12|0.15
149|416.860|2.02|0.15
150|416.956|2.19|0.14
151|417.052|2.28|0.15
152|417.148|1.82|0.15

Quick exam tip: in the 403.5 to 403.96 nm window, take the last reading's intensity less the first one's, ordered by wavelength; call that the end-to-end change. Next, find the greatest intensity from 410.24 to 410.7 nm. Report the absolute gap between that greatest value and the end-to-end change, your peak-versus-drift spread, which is 1.1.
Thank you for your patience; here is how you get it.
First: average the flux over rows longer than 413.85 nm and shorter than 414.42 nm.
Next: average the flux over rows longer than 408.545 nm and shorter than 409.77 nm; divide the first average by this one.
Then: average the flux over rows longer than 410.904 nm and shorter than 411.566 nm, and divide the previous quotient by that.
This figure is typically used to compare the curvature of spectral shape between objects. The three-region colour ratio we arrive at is 0.36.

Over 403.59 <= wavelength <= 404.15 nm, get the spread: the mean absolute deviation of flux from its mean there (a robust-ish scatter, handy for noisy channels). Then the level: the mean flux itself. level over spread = 11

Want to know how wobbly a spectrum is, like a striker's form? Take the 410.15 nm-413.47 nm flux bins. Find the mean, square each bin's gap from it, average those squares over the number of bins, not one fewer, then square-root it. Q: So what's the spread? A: 0.3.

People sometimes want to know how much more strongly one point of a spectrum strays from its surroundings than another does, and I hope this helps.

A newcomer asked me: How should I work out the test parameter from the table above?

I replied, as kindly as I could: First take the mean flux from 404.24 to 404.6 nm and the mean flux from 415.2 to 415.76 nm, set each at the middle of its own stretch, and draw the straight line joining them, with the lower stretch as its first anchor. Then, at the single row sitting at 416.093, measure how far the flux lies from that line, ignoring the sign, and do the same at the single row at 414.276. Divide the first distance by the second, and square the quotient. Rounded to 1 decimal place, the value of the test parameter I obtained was 0.1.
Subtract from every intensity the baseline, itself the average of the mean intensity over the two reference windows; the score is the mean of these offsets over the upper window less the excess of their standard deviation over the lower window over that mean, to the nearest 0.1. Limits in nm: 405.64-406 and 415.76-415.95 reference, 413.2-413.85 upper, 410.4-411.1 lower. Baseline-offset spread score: -0.3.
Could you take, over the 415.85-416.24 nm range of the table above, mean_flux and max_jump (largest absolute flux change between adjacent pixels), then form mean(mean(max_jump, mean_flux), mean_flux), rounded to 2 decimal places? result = 1.88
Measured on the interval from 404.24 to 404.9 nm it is 1.02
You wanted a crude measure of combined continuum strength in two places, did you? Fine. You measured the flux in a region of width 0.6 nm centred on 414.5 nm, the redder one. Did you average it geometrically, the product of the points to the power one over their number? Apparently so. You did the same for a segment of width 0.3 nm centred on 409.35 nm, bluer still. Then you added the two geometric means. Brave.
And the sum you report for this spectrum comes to 4.0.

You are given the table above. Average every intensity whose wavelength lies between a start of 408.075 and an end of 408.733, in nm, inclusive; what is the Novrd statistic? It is 2.22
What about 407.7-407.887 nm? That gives 1.33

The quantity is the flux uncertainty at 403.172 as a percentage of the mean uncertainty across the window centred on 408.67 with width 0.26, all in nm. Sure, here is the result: 90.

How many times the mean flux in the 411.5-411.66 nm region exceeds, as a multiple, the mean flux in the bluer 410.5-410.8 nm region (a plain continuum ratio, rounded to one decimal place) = 1.1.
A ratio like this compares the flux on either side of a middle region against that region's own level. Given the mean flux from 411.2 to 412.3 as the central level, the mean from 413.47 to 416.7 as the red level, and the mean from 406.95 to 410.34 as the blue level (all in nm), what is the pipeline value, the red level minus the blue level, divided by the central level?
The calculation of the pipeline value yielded 0.0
